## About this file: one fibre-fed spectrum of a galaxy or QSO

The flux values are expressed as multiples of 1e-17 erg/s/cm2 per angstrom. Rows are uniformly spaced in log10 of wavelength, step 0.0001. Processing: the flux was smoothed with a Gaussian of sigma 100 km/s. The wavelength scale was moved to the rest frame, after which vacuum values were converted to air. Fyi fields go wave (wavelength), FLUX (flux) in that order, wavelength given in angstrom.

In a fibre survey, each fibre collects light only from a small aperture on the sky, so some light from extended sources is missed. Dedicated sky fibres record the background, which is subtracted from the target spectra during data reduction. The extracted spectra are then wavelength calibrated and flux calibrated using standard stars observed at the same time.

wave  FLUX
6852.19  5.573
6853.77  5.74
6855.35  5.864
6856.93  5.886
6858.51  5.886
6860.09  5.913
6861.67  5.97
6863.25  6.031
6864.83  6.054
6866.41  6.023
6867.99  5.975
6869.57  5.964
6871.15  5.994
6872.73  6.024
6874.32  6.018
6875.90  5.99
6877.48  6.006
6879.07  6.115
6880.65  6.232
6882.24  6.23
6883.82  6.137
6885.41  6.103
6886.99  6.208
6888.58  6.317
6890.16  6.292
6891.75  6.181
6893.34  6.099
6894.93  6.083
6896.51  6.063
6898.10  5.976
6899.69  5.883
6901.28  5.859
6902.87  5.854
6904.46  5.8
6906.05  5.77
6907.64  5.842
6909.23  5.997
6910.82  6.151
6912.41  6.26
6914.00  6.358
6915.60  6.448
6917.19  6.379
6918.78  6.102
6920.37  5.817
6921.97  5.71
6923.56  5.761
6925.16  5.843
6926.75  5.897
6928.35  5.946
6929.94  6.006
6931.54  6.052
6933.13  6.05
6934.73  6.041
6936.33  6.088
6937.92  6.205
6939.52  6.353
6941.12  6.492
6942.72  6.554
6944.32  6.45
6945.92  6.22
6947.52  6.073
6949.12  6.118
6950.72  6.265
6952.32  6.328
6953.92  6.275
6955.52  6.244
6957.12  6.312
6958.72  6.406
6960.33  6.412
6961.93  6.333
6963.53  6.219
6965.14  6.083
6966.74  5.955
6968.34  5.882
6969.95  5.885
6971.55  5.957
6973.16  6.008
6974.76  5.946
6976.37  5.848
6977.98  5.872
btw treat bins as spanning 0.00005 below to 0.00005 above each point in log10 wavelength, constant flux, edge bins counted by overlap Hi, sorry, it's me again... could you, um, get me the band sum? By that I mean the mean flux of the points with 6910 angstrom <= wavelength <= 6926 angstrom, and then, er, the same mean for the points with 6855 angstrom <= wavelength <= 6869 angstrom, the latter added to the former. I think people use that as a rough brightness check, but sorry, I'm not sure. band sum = 12.0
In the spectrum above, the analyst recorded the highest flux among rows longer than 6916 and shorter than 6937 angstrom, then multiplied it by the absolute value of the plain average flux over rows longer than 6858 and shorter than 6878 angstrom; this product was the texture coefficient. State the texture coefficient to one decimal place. 38.2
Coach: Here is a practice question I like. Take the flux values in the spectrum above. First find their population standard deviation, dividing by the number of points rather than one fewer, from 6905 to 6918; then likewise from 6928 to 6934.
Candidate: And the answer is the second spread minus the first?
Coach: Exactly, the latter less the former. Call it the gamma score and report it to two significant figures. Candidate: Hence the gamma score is -0.20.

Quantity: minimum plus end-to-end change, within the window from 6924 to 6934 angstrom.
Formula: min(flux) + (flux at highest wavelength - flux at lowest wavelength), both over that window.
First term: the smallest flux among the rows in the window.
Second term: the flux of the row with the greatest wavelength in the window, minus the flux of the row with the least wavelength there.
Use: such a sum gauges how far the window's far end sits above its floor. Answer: 6.05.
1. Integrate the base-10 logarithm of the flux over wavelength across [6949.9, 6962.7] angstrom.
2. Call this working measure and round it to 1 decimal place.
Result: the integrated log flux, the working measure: 10.3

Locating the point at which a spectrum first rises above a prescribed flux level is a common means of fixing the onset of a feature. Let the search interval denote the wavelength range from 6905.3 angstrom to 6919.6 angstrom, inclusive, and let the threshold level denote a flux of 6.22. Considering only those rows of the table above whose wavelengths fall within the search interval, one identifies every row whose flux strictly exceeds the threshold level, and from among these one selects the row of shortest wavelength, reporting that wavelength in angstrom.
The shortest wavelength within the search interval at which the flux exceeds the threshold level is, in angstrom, 6912.41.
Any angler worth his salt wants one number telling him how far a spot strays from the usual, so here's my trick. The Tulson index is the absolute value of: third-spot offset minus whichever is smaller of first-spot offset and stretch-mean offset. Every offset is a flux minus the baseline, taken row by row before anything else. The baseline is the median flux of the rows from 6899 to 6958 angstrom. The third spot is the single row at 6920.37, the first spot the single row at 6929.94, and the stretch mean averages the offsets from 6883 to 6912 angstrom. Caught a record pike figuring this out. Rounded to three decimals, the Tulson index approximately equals 0.189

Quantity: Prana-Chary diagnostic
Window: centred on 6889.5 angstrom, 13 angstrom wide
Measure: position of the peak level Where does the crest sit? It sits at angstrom 6888.58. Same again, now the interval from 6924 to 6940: 6939.52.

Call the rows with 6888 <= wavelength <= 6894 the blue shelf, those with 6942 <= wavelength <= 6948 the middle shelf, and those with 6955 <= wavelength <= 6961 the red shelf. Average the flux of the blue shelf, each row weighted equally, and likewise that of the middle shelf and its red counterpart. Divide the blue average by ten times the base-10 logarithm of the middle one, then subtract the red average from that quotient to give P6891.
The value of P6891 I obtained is -5.57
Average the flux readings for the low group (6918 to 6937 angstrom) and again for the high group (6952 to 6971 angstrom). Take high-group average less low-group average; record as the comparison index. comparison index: 0.25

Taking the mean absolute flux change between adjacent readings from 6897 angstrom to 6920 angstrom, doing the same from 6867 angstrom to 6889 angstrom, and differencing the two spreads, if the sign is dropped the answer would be 0.042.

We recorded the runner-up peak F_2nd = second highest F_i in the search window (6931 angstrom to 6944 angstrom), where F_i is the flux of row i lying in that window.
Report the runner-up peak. 6.492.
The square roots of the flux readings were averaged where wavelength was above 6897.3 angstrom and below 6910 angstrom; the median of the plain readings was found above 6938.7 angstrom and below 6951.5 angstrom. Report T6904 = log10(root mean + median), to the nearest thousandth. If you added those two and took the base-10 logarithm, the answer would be 0.941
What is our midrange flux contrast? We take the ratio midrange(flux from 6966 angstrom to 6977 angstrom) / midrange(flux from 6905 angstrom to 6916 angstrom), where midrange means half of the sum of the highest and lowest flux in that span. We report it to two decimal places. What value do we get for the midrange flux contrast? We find 0.97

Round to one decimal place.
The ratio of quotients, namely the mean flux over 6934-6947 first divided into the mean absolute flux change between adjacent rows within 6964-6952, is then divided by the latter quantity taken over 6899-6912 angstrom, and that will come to 0.1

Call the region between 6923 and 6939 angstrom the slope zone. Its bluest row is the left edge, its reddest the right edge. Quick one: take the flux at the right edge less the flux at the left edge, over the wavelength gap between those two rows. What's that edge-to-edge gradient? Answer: 0.031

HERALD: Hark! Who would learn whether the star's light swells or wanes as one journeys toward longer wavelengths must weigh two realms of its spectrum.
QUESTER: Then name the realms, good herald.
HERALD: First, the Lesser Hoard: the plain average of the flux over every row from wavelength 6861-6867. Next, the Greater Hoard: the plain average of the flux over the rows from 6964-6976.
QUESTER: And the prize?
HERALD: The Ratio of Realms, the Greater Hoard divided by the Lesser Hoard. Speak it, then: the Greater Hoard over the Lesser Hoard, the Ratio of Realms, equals 0.99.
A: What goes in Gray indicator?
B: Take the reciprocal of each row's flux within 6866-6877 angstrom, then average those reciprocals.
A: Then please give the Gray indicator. 0.167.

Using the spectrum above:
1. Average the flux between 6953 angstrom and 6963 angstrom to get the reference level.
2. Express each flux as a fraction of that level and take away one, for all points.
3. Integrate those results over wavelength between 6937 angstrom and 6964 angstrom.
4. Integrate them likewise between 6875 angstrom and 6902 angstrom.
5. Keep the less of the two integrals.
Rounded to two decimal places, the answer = -0.96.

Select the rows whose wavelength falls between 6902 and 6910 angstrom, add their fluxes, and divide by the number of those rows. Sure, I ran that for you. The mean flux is 5.85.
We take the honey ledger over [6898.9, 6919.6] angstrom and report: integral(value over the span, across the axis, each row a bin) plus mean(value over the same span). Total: 131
